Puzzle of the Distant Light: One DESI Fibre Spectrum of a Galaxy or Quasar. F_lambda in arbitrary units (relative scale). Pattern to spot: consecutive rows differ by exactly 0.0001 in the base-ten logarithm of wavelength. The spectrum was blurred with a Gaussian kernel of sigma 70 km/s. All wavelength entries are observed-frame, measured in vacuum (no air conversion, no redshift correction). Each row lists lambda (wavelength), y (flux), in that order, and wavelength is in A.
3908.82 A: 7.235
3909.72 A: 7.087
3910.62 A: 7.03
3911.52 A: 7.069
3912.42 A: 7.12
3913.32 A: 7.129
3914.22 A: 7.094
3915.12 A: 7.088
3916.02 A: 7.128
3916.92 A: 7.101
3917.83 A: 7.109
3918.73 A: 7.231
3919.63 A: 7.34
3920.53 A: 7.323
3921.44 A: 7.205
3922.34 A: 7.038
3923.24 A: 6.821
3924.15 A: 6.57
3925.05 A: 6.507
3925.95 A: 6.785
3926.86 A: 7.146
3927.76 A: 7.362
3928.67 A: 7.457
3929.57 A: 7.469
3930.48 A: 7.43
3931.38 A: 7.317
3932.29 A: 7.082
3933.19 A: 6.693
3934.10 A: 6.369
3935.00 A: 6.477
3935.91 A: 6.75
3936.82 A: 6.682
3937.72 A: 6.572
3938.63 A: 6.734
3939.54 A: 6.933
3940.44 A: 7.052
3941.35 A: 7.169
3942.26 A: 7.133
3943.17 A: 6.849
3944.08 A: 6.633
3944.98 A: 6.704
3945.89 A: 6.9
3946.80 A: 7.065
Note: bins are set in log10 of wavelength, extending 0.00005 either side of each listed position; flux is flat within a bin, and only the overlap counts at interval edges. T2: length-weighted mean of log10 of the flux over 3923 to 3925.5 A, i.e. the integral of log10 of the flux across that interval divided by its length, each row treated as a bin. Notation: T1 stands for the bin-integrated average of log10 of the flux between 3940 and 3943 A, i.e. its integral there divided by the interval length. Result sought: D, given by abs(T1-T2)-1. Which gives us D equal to -0.972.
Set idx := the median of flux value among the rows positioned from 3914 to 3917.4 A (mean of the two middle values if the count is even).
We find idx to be 7.10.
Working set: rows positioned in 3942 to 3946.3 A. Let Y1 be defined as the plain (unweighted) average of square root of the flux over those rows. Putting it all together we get 2.62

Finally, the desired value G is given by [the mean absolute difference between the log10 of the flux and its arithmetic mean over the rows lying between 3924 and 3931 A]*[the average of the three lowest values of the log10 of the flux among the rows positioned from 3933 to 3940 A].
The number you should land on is 0.018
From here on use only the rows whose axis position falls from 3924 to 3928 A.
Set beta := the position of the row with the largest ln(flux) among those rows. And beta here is 3927.76 A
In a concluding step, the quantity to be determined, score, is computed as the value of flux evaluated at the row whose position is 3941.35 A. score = 7.169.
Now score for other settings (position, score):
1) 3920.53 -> 7.323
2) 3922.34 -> 7.038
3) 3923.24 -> 6.821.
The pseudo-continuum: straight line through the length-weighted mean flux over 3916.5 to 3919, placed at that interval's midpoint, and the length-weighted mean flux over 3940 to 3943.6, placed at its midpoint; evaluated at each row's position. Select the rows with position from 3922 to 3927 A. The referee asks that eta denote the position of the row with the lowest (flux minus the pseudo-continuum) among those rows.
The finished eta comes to 3925.05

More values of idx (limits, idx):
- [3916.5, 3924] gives 7.16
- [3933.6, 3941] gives 6.71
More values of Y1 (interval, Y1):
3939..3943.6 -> 2.65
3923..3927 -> 2.60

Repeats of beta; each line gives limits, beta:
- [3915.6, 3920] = 3919.63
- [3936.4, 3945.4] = 3941.35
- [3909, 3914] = 3913.32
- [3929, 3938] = 3929.57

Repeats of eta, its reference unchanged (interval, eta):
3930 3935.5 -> 3934.10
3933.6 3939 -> 3934.10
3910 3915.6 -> 3910.62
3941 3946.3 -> 3944.08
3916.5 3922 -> 3916.92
